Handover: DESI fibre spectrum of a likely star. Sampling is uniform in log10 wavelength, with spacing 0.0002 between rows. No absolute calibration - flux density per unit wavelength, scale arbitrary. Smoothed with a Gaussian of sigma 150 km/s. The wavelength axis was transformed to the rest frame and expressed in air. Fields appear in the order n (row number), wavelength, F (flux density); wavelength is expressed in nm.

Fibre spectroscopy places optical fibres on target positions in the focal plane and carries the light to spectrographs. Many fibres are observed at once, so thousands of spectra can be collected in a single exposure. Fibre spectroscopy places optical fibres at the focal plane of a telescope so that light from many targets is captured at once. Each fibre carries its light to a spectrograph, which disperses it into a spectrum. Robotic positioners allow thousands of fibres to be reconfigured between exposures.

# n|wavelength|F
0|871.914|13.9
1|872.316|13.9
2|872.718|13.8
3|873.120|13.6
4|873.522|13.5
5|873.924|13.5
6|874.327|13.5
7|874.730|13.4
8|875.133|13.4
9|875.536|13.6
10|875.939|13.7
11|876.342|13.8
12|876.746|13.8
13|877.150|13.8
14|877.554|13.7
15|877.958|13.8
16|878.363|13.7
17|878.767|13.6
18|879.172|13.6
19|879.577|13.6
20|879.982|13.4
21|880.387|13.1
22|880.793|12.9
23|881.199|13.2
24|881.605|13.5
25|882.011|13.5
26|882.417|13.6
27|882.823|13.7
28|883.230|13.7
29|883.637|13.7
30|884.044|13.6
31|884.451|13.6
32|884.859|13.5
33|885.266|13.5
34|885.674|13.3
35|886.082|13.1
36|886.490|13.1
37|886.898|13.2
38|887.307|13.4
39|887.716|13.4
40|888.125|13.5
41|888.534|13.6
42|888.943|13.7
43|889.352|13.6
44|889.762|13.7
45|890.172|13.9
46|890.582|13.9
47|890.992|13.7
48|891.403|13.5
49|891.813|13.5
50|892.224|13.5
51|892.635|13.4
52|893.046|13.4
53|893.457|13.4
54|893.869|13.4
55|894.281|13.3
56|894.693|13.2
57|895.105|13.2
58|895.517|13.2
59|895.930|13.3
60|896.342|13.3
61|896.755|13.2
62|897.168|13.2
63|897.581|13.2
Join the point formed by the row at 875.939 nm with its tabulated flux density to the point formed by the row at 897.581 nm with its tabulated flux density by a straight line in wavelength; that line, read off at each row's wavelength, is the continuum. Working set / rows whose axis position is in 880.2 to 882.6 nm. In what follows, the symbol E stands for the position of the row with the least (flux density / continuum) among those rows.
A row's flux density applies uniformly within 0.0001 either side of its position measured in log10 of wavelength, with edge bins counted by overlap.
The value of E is 880.793 nm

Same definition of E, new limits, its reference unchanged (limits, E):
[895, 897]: 895.105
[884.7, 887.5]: 886.082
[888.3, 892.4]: 891.403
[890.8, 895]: 894.693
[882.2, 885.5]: 884.859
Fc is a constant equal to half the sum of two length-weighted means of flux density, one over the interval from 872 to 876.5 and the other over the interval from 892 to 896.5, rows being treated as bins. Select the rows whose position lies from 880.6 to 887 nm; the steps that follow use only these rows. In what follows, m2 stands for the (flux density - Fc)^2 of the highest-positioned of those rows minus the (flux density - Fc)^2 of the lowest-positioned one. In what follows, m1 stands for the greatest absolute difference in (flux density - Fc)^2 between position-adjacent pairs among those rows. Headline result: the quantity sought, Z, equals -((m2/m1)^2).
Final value -1.0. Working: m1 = 0.25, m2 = -0.253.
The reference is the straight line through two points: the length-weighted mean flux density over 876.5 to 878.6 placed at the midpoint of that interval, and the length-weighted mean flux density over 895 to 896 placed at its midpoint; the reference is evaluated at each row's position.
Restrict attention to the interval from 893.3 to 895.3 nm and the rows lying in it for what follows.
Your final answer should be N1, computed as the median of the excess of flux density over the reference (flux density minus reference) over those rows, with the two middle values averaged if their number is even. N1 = 0.04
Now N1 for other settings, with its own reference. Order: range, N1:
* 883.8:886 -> -0.03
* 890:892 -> 0.34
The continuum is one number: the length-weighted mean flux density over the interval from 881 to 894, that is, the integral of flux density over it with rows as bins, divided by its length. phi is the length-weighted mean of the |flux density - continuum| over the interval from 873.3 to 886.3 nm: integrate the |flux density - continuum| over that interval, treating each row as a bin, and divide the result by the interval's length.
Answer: 0.165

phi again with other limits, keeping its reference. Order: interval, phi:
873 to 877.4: 0.137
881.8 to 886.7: 0.158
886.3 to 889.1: 0.174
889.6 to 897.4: 0.201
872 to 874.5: 0.146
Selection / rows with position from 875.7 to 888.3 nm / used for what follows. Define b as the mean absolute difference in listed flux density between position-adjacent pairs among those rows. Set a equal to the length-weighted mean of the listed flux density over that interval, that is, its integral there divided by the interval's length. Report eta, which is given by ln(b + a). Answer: 2.61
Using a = 13.5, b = 0.10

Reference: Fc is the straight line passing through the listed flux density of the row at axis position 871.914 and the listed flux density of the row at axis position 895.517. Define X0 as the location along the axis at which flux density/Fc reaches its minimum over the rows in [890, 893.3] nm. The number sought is 892.635 nm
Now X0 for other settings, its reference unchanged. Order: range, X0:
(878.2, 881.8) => 880.793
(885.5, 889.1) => 886.082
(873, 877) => 874.730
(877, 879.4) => 878.767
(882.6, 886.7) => 886.082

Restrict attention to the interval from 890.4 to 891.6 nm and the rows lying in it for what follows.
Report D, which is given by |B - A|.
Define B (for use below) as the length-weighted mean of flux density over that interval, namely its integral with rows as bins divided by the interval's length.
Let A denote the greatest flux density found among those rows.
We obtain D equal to 0.21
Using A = 13.9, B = 13.7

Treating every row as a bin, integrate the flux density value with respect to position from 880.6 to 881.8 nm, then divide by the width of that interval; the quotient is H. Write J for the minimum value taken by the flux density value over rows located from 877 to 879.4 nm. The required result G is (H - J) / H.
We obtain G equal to -0.03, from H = 13.2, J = 13.6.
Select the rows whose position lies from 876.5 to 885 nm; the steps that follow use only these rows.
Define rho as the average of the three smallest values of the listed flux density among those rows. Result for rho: 13.1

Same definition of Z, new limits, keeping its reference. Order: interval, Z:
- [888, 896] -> 0.0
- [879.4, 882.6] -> 0.0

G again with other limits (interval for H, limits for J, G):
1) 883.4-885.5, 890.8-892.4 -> 0.01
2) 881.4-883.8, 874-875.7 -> 0.02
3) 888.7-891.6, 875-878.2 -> 0.02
